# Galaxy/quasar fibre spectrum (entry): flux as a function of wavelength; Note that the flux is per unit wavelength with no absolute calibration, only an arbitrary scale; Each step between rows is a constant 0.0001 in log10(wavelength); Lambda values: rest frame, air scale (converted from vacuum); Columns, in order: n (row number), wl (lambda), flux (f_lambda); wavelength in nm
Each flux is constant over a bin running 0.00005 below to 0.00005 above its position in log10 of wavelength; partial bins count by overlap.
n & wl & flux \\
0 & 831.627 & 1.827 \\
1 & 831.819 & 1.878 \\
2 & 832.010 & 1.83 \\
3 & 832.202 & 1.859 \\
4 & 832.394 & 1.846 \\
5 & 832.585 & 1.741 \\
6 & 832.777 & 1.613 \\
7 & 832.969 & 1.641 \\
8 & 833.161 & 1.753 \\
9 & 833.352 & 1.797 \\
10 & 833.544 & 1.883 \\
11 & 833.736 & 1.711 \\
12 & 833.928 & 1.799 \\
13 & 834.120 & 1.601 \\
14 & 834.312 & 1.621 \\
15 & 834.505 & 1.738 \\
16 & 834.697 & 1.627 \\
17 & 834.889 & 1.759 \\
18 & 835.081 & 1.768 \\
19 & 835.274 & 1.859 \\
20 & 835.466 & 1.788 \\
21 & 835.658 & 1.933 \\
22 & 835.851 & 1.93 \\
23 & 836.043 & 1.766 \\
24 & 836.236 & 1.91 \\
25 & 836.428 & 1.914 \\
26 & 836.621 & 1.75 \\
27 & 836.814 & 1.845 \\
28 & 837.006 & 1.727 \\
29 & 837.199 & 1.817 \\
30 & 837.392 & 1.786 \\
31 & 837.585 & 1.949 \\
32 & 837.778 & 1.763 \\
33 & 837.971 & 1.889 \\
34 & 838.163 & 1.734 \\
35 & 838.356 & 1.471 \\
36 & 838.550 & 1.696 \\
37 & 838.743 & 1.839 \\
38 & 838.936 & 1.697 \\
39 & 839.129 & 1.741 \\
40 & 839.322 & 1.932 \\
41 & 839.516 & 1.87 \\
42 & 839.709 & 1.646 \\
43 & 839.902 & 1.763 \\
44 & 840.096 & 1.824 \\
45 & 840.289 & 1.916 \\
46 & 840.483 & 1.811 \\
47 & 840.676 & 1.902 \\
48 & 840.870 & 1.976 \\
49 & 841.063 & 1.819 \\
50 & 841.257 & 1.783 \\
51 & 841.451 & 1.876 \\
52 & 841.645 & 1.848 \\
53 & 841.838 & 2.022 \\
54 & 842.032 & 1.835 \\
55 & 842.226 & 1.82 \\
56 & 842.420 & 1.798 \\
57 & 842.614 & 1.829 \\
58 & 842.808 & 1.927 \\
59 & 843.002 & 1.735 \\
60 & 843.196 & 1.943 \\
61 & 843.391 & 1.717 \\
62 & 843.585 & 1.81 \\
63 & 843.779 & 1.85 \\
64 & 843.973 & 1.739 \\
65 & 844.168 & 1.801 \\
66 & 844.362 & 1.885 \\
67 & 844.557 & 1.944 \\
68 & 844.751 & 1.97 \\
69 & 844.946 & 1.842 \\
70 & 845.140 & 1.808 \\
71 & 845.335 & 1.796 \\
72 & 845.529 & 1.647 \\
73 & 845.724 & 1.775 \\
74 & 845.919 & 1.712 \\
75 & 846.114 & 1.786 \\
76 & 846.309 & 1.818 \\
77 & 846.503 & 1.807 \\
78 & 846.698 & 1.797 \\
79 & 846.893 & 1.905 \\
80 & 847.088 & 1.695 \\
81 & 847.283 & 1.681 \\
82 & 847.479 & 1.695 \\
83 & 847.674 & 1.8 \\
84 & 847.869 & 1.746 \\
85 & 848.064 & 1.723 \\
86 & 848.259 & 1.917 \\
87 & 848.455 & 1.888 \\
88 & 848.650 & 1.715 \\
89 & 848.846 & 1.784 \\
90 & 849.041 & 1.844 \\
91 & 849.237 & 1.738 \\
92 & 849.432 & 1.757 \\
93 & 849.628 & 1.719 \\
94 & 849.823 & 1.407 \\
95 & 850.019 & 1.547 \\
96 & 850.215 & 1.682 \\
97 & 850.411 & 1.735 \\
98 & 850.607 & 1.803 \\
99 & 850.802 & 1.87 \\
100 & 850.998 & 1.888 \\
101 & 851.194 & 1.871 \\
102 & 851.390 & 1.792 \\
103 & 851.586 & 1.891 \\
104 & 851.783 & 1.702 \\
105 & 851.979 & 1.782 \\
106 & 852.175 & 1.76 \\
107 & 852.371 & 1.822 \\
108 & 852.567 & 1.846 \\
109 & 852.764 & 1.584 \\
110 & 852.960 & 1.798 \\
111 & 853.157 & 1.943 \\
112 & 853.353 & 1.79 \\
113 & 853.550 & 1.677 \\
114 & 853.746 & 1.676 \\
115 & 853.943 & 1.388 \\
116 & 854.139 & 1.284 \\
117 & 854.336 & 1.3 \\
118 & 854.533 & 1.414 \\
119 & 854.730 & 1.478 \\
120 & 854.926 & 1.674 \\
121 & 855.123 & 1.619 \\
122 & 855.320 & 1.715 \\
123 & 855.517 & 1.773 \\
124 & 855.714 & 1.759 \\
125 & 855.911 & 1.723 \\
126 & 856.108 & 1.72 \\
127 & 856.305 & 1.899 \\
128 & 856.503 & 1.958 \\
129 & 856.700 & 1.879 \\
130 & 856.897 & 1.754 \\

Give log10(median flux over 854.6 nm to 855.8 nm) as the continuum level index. 0.229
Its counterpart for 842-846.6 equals 0.257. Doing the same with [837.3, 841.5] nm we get 0.259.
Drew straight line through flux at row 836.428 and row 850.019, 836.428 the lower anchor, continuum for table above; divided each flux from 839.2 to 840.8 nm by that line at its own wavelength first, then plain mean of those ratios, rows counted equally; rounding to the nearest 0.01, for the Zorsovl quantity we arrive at 1.01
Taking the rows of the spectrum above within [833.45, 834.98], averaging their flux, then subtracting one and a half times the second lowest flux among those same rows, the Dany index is -0.71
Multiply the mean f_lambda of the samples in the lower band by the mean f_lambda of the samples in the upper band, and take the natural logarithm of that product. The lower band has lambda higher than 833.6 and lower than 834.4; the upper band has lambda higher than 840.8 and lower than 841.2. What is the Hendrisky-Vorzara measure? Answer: 1.16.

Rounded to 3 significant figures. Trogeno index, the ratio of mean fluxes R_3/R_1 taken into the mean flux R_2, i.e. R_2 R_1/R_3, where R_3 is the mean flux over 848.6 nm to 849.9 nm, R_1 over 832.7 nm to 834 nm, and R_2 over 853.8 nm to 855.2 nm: 1.48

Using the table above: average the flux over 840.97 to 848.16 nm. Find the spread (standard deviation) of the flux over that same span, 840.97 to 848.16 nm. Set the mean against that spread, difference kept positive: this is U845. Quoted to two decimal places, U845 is 1.73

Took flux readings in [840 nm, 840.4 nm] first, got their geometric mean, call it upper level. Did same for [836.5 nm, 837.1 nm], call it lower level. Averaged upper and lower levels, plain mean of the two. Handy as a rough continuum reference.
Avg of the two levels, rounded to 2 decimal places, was 1.82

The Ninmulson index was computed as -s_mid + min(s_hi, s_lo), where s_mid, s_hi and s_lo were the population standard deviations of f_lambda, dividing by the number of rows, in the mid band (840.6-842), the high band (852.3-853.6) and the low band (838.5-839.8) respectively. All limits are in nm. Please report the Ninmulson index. 0.020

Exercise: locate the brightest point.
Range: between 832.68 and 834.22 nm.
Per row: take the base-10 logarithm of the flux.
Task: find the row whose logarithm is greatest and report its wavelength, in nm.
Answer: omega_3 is 833.544 nm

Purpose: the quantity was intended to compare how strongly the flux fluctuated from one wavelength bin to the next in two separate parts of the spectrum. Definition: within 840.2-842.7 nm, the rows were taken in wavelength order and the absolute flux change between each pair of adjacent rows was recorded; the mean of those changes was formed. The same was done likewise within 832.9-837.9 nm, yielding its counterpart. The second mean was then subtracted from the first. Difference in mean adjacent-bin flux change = -0.02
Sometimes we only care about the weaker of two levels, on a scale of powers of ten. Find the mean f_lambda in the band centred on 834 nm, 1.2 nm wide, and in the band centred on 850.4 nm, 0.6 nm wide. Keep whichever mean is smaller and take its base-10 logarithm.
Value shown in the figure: 0.237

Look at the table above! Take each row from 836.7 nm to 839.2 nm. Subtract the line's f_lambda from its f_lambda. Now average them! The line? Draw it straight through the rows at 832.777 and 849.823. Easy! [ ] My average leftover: 0.22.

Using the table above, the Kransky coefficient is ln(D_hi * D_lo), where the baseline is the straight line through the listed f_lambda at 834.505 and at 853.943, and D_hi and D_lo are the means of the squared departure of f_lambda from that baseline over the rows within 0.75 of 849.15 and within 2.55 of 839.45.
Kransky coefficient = -5.7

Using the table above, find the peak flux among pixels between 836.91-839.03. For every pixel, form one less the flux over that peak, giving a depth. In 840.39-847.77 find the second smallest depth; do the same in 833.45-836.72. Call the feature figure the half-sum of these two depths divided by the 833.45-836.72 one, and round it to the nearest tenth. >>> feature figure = -0.2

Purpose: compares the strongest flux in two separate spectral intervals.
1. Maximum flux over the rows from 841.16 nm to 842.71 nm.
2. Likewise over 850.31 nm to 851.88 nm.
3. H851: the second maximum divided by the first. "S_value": 0.935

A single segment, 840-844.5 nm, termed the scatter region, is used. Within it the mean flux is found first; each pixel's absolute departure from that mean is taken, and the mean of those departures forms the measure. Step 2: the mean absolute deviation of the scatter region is 0.059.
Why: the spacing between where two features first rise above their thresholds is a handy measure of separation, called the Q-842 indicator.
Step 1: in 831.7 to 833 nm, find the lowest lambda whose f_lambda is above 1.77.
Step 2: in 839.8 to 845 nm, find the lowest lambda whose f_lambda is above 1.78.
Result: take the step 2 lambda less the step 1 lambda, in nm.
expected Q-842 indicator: 8.28 nm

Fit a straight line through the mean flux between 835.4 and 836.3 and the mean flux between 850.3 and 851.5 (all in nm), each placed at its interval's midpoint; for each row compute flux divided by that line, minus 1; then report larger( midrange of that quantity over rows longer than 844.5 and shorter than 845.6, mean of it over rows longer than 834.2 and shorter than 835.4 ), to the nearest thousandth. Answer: -0.018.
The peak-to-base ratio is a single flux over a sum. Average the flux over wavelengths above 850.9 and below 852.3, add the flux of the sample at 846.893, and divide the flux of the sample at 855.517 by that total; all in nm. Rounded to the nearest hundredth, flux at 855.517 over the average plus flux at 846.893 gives 0.48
